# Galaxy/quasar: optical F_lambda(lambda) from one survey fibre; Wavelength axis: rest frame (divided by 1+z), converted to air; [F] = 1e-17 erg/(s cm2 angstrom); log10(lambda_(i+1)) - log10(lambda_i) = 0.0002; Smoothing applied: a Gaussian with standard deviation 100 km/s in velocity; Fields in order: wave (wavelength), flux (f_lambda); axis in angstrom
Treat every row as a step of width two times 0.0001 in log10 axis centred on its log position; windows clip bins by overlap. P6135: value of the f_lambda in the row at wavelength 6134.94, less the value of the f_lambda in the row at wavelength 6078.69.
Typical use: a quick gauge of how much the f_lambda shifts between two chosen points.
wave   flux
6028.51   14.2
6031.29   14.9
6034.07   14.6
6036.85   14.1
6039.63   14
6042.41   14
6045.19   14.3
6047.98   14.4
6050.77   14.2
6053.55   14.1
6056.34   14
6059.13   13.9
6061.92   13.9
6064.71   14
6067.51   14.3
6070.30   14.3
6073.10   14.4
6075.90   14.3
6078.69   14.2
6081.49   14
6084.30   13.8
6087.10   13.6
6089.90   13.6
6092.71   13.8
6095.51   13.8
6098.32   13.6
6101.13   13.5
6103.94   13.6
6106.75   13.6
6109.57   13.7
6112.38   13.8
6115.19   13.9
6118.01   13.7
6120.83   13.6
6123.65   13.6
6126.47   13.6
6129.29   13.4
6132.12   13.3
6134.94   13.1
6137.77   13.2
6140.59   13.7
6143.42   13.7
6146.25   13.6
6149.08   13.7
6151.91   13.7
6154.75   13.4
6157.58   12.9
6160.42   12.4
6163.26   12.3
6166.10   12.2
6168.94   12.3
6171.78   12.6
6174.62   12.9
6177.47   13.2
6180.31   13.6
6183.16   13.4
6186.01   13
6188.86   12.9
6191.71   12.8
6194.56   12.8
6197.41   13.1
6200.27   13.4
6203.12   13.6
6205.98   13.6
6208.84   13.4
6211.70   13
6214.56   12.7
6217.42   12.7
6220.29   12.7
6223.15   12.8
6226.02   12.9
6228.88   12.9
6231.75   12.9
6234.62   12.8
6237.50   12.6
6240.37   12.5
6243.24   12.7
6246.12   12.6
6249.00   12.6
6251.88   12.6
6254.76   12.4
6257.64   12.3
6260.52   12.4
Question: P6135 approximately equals -1.1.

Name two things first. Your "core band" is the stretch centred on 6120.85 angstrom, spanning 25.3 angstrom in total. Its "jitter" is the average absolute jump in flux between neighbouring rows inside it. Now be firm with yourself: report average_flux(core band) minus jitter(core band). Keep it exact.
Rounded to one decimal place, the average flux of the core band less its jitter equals 13.5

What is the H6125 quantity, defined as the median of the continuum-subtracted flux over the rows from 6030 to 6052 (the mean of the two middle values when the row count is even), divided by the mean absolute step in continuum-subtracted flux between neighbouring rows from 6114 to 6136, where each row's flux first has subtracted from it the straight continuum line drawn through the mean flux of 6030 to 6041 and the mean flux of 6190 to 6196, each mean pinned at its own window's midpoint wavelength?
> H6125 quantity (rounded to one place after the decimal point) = -0.2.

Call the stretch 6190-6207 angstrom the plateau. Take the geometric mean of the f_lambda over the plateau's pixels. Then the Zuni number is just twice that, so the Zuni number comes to 26.4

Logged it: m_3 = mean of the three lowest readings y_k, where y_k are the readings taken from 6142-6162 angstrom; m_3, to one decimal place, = 12.9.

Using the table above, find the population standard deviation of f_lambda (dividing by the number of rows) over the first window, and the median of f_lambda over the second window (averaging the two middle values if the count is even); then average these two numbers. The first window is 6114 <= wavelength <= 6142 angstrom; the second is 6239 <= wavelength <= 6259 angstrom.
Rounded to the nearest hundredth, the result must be 6.42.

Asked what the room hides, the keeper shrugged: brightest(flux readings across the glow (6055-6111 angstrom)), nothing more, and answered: 14.4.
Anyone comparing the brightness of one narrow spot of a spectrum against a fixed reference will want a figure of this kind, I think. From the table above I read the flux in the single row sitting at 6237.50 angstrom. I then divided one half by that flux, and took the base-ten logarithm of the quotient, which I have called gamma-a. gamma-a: -1.40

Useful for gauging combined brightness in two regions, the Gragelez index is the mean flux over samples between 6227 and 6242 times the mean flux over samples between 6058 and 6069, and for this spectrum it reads 179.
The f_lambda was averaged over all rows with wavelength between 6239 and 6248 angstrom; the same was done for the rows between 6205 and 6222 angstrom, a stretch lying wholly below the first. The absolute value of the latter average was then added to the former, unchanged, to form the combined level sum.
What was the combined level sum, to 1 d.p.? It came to 25.6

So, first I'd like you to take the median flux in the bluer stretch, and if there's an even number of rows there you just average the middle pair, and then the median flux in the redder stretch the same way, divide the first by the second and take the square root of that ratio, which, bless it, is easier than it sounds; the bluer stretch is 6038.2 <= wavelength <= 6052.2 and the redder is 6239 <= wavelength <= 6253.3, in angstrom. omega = 1.06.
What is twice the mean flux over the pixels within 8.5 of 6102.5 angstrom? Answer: 27.3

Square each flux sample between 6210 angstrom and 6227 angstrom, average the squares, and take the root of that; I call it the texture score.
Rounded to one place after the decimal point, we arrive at 12.8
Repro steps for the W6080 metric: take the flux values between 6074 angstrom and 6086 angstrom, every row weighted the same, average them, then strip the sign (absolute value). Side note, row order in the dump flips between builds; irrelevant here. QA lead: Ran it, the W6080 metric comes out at 14.1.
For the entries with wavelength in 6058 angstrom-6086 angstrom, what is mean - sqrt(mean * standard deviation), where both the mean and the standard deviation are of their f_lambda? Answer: 12.4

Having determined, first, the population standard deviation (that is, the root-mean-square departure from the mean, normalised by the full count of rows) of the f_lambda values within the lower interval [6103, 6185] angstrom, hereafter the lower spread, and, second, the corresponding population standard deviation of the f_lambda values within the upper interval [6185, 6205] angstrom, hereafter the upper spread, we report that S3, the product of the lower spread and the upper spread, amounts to 0.14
